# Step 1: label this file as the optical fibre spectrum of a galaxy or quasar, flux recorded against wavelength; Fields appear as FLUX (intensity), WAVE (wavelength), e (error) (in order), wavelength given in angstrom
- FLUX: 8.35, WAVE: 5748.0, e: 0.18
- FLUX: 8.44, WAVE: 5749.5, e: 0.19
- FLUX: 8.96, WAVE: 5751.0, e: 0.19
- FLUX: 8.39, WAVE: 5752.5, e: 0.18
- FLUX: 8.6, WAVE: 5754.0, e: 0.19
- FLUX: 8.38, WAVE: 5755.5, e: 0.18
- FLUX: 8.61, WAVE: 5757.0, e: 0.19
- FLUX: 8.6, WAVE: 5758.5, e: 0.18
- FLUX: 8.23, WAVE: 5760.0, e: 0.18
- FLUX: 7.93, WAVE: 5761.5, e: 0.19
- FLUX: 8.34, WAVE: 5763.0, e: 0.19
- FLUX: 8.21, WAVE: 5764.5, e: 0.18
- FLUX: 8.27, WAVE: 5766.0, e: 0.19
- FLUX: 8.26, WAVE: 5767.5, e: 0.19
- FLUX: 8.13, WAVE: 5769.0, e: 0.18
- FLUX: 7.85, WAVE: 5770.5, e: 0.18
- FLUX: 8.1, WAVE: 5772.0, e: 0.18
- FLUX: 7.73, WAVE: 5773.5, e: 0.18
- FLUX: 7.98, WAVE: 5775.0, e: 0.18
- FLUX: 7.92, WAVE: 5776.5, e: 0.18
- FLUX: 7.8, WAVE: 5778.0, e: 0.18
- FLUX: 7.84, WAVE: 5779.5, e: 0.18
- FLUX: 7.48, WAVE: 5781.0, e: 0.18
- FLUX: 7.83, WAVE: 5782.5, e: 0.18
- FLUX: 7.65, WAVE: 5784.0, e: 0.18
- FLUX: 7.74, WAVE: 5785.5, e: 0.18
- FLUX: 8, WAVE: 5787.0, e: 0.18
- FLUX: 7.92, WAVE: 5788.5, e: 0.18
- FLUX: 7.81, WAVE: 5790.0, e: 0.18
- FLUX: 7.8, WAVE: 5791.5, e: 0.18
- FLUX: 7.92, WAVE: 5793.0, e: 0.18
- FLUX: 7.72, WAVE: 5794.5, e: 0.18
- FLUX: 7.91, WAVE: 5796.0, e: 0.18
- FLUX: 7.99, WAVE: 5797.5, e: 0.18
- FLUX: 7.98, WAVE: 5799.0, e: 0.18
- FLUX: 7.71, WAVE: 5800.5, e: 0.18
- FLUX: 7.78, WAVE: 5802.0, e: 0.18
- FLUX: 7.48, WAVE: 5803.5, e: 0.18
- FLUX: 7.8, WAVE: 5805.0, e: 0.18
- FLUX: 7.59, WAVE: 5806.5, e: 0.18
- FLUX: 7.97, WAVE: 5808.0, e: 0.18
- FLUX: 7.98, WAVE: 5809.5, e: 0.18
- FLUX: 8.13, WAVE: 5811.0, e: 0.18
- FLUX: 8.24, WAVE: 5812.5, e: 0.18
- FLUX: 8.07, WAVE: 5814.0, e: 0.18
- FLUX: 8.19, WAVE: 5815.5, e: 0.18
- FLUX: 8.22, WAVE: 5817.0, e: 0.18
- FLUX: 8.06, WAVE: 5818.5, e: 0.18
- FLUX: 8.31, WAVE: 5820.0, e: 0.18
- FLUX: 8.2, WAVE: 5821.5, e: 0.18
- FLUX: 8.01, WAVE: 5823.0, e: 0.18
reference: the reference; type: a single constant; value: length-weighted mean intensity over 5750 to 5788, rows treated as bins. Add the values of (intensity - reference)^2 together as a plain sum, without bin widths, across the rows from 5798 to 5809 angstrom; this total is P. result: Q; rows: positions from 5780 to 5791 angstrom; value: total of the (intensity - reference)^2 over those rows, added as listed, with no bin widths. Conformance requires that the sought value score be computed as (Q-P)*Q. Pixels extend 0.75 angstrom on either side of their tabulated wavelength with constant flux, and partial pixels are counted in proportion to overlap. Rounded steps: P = 1.1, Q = 1.0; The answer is -0.1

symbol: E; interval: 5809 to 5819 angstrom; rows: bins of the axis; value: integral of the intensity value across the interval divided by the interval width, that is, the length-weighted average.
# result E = 8.1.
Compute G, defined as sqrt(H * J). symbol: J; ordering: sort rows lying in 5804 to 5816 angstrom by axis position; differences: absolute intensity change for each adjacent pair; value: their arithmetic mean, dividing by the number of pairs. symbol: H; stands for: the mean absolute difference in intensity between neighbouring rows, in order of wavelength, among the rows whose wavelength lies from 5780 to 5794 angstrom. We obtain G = 0.157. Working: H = 0.15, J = 0.16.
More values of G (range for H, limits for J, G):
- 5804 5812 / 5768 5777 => 0.213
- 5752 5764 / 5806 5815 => 0.202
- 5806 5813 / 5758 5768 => 0.186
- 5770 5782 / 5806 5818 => 0.169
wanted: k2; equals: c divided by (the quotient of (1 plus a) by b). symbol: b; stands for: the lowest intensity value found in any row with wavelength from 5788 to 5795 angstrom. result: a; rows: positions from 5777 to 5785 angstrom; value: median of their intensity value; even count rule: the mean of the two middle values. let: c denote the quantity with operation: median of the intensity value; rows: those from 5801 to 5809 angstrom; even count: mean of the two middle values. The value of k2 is 6.8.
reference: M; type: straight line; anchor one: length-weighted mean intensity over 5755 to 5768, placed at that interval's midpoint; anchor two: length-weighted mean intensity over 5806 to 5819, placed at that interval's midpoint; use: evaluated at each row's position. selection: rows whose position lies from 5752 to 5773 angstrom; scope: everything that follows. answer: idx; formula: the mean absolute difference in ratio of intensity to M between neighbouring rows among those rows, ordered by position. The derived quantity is 0.0239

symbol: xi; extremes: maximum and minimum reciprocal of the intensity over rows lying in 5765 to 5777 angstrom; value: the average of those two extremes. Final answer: 0.125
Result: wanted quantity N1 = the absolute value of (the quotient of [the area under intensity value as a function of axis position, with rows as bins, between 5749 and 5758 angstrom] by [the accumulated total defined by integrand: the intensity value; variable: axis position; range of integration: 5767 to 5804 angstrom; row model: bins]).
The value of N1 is 0.27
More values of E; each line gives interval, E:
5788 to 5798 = 7.9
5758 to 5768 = 8.3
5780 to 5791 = 7.8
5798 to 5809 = 7.8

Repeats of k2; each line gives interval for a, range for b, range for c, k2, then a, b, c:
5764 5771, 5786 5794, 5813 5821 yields 6.9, 8.21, 7.8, 8.19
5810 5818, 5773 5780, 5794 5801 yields 6.7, 8.19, 7.73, 7.91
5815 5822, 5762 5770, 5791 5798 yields 7.0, 8.20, 8.13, 7.91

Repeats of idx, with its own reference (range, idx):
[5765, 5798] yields 0.0204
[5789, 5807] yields 0.0198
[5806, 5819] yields 0.0180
